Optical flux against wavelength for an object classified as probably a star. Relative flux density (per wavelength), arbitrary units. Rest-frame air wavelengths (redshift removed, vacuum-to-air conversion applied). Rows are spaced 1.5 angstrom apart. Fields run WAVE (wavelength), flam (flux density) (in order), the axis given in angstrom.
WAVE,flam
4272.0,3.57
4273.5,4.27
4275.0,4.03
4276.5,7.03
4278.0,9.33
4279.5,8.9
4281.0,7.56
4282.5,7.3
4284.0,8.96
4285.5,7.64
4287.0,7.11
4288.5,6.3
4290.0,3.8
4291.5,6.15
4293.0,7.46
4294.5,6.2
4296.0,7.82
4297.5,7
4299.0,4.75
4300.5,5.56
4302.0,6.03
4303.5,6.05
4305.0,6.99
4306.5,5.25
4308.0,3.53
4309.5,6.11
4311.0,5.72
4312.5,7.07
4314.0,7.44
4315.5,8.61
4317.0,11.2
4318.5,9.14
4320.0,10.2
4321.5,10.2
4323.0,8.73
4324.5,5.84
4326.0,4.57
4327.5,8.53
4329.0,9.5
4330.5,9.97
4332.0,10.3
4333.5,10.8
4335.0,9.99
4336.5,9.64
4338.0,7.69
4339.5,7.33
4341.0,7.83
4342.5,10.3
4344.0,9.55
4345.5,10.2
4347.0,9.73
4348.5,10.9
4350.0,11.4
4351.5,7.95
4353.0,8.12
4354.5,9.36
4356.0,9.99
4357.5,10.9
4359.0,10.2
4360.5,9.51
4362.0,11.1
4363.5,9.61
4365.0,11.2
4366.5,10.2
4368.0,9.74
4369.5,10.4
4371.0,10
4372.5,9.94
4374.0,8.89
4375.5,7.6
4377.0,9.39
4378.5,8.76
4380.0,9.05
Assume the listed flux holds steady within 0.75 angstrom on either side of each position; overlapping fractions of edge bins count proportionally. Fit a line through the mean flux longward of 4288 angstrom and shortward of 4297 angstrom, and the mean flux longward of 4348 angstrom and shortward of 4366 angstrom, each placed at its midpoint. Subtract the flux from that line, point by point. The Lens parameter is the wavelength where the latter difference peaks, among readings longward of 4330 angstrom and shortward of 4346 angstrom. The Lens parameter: 4339.5 angstrom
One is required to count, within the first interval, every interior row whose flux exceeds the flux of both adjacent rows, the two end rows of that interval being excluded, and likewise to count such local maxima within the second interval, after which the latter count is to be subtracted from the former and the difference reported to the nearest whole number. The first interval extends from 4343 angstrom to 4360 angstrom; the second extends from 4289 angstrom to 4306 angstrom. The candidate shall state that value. 1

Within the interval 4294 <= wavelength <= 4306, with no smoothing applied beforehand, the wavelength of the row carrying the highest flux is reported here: 4296.0 angstrom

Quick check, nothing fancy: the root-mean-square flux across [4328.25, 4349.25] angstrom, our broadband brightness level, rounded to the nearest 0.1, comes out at 9.6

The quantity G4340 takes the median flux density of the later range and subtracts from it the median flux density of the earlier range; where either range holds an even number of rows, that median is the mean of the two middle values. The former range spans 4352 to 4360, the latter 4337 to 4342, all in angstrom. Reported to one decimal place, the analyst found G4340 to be 2.3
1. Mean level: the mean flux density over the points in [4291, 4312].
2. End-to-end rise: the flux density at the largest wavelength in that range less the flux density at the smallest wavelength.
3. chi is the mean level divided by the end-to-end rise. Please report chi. -14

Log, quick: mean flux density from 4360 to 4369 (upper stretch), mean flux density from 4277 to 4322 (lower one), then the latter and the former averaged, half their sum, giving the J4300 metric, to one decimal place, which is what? 8.7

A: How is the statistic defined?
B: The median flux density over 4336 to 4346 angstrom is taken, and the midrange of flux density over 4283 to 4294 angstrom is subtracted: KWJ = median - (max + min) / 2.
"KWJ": 3.2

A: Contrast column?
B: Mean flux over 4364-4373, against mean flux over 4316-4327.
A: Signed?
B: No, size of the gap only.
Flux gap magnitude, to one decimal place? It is 1.7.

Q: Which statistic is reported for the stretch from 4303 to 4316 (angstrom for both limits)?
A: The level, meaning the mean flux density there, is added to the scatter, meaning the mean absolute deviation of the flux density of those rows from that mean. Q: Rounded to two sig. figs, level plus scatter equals 7.4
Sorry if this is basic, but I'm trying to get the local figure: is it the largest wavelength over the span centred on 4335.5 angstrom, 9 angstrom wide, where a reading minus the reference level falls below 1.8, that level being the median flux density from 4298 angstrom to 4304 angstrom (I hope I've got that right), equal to 4339.5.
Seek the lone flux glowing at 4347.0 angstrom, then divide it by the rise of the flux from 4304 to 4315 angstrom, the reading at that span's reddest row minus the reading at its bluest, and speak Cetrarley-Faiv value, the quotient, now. 22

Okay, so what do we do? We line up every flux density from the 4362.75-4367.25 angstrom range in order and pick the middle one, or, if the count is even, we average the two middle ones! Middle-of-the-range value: 10.2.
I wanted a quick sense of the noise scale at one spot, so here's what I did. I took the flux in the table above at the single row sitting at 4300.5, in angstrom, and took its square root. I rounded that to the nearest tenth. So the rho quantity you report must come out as 2.4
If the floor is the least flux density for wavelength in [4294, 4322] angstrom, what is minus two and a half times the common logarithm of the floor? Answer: -1.37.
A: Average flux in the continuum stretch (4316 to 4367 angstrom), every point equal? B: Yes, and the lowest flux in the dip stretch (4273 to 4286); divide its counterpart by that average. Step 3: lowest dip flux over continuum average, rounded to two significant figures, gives 0.43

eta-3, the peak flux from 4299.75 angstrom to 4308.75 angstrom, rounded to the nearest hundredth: 6.99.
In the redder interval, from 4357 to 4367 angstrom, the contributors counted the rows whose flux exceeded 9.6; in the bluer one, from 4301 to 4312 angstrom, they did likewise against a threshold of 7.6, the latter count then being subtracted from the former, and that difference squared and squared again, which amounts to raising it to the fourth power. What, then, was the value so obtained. 1296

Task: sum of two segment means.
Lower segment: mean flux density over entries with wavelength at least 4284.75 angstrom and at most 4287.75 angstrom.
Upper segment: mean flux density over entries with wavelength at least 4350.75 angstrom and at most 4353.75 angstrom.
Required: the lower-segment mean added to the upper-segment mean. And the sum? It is 15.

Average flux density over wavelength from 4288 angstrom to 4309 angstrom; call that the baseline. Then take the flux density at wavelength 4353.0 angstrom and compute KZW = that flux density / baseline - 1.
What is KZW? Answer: 0.4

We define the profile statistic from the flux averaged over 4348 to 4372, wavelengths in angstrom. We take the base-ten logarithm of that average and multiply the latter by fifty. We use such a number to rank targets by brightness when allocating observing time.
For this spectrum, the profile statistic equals 50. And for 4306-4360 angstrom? 47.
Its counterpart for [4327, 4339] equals 49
